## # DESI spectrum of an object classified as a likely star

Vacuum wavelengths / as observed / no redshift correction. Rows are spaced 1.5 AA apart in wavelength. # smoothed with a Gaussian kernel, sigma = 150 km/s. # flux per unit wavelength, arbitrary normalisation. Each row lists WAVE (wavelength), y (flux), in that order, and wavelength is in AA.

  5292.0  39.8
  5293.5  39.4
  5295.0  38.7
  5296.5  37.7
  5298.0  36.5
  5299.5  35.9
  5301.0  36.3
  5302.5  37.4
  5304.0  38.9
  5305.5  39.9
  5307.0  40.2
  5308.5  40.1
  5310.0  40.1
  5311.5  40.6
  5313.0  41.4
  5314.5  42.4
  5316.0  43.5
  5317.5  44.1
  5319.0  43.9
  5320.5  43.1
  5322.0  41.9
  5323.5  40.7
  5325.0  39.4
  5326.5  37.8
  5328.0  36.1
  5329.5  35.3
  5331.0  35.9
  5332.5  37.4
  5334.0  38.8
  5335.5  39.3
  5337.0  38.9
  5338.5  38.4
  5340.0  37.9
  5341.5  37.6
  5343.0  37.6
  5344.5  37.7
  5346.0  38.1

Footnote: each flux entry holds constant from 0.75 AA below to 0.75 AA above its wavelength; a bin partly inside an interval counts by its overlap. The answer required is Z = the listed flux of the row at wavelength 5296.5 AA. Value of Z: 37.7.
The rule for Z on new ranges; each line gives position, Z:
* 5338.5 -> 38.4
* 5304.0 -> 38.9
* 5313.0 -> 41.4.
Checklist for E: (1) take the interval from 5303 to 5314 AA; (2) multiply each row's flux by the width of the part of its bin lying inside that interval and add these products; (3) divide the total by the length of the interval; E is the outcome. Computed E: 40.2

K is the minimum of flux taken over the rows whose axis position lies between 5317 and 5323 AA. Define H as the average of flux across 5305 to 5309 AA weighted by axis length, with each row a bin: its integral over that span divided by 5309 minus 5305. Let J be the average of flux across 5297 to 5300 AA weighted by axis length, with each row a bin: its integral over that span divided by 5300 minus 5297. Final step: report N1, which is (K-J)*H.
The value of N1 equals 222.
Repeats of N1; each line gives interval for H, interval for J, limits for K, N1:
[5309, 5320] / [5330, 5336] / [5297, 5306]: -75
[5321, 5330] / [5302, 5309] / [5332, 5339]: -75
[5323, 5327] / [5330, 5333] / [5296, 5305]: -23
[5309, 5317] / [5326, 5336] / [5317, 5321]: 247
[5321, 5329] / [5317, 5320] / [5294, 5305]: -314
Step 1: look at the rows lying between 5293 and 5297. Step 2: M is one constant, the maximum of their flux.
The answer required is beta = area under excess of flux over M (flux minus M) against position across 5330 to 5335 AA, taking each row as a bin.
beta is -10.2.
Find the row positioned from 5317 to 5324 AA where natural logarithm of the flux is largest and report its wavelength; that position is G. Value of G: 5317.5 AA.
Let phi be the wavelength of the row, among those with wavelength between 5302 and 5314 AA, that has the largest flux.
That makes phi 5313.0 AA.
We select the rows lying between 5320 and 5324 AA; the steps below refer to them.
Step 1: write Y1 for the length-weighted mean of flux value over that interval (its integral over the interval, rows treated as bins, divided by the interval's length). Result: 41.9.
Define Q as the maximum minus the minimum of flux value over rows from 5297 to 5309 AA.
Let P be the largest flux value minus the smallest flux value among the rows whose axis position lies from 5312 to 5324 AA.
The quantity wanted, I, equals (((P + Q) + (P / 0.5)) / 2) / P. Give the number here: 2.13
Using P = 3.40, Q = 4.30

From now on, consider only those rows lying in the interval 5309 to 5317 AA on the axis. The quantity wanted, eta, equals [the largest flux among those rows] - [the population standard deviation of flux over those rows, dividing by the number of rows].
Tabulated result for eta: 42.3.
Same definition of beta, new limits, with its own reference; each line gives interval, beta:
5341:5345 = -7.1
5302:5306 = -2.6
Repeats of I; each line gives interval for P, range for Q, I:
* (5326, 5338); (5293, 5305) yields 1.94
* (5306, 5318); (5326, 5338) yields 2.00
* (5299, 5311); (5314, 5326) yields 2.05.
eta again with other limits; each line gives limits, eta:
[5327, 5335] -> 37.5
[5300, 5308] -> 38.7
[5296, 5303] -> 37.0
